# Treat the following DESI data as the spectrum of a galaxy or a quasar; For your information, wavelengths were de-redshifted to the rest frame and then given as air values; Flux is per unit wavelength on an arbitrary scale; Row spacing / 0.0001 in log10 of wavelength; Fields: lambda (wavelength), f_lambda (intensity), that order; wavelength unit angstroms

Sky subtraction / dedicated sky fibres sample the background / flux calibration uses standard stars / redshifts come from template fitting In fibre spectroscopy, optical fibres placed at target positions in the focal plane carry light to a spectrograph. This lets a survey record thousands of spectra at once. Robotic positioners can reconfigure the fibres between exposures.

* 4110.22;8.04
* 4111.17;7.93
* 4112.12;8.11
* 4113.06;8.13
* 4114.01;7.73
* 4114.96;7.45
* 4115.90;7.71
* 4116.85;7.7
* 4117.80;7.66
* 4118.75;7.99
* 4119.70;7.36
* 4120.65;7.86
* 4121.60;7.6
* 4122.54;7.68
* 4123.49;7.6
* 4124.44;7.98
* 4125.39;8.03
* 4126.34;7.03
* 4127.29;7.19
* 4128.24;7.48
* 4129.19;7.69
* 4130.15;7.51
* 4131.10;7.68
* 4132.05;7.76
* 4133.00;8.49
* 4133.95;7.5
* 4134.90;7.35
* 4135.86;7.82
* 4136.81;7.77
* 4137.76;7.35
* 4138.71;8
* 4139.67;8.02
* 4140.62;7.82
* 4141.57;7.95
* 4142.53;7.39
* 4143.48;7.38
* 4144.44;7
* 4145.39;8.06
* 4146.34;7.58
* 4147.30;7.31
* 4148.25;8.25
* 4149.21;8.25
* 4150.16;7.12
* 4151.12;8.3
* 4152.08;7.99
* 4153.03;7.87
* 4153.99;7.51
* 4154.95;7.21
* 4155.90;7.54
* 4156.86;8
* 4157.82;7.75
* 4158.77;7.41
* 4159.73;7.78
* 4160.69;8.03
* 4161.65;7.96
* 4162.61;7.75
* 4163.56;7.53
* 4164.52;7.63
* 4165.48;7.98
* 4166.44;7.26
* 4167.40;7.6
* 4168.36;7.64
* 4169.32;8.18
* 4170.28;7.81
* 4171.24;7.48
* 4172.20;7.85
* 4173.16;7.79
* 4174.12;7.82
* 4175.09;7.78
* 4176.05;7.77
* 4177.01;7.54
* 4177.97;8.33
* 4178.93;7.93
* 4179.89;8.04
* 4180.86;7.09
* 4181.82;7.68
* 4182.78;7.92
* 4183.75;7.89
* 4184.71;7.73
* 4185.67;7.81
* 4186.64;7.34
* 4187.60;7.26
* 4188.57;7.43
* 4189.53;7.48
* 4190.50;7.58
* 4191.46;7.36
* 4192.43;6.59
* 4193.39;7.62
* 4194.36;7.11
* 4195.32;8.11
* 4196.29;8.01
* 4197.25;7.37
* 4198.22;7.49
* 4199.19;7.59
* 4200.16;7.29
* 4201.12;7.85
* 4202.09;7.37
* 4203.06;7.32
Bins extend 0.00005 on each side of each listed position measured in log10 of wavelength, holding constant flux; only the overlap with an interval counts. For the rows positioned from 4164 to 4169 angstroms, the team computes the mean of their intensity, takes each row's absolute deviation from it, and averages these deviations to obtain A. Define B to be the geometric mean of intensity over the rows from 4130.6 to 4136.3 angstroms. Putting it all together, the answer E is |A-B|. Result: 7.60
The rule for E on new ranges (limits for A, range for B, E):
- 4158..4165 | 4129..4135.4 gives 7.53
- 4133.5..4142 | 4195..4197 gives 7.84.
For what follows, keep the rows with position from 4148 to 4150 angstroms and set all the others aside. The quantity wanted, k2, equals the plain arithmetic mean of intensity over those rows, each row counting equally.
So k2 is 8.25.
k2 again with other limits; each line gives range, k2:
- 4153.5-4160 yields 7.60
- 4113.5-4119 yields 7.71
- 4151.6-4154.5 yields 7.79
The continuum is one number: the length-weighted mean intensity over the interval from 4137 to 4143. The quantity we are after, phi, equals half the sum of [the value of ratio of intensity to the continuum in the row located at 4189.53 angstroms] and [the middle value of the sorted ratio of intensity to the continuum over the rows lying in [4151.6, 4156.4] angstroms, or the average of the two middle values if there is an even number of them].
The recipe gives 0.97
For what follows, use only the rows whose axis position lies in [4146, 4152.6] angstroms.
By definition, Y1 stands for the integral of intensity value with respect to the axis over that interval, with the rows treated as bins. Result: 52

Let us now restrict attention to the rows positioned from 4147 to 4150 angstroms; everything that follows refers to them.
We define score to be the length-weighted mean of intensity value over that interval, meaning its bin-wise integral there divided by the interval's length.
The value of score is 7.90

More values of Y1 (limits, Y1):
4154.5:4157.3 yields 21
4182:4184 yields 16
